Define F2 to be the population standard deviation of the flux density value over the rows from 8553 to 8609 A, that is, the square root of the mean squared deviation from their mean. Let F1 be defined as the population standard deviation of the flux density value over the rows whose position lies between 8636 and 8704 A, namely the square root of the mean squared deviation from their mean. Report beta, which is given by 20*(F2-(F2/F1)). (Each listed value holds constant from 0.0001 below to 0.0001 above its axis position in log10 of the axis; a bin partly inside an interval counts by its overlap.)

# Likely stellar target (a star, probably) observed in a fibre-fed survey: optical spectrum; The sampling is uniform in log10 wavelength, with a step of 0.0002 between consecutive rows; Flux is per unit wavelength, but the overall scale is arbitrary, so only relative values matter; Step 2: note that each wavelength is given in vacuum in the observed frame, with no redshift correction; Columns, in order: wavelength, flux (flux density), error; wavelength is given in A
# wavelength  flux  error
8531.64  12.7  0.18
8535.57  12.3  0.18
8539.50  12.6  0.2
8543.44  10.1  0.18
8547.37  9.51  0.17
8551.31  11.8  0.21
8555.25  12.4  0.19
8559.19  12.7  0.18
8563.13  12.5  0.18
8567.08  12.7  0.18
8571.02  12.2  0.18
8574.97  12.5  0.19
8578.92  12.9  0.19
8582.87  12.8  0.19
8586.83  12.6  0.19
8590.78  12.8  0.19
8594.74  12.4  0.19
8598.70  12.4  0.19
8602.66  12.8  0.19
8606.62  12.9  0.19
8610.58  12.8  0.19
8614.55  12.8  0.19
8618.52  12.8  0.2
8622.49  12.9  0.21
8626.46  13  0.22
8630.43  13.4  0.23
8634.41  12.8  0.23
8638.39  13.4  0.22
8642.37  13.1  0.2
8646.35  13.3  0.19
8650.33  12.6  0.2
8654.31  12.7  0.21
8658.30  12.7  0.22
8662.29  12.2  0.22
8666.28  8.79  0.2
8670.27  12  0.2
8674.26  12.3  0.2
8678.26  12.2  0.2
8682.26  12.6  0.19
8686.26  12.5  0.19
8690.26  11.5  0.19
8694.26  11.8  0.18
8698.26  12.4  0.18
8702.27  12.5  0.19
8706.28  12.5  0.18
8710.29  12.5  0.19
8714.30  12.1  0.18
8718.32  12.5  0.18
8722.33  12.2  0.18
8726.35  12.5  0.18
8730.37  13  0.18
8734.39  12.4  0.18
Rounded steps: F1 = 0.99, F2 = 0.21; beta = 0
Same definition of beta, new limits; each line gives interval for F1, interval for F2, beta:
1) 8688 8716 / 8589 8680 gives -30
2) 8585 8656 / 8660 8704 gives -52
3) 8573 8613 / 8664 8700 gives -97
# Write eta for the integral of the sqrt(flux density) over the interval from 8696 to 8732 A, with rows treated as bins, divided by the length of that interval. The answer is 3.53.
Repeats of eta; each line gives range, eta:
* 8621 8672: 3.54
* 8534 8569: 3.44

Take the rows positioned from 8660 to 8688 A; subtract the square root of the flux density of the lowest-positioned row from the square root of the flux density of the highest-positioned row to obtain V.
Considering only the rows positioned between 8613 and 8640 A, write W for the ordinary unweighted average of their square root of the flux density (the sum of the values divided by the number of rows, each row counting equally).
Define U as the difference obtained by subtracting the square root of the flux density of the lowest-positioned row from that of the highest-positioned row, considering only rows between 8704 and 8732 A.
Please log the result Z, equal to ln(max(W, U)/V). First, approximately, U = 0.07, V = 0.043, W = 3.61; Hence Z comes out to 4.44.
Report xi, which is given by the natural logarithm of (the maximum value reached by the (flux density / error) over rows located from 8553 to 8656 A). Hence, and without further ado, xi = 4.26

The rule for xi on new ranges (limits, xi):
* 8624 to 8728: 4.25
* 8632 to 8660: 4.25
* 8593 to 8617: 4.22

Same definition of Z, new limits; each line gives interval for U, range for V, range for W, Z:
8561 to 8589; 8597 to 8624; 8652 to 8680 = 3.89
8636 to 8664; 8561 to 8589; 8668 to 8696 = 5.51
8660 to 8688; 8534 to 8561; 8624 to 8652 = 4.16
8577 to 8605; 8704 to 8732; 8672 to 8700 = 3.91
